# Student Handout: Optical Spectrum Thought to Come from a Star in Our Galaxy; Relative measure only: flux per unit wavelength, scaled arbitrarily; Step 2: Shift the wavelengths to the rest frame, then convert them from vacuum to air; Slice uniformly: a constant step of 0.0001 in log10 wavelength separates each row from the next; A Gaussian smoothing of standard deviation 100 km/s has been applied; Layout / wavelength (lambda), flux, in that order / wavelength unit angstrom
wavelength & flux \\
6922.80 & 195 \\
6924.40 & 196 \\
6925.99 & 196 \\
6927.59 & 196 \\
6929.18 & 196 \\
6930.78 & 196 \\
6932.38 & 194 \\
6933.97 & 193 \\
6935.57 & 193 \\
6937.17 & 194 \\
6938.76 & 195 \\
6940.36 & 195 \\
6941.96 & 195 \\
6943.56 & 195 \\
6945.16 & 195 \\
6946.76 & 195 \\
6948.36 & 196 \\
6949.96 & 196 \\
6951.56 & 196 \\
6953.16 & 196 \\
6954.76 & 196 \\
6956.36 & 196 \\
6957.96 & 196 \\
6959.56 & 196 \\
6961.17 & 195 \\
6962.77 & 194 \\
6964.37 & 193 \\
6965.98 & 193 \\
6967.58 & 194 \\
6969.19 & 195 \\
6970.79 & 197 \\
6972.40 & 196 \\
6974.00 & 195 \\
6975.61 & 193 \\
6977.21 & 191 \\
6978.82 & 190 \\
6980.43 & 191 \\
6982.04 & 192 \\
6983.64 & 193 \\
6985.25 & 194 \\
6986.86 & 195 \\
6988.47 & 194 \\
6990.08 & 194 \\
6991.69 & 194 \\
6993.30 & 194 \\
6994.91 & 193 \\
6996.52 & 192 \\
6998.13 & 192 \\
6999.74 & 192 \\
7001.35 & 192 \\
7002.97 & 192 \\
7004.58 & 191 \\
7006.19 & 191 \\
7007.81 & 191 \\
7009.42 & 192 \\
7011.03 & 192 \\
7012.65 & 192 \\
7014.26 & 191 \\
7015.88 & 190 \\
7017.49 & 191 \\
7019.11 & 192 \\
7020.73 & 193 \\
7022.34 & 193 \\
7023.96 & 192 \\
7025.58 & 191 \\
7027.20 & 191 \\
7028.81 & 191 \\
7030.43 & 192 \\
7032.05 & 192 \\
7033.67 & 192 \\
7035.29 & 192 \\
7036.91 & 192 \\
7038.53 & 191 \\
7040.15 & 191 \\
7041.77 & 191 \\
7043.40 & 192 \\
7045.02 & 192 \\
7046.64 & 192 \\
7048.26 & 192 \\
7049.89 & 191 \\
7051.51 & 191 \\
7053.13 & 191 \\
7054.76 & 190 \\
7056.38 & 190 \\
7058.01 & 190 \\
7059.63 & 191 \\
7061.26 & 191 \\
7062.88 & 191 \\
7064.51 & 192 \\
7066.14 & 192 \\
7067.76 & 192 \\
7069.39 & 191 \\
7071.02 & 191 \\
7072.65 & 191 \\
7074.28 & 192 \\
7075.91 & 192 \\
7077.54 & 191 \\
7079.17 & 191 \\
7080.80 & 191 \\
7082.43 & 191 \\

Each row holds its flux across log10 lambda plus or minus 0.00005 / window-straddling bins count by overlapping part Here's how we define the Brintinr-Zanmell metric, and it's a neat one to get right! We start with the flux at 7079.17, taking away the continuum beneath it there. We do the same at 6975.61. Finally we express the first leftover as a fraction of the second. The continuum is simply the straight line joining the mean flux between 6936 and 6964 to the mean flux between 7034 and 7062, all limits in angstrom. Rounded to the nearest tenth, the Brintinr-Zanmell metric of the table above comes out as -0.9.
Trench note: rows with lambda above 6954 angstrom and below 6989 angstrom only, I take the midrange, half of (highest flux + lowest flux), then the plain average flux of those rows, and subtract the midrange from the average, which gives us 0.55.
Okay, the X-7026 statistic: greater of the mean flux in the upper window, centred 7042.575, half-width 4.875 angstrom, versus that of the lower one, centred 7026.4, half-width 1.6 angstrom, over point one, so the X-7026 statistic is 1915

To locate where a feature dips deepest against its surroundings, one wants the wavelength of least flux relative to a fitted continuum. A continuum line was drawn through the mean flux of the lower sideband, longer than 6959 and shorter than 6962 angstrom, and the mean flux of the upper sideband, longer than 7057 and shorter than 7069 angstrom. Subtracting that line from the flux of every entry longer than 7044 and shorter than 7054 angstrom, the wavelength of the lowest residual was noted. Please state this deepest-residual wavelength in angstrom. 7049.89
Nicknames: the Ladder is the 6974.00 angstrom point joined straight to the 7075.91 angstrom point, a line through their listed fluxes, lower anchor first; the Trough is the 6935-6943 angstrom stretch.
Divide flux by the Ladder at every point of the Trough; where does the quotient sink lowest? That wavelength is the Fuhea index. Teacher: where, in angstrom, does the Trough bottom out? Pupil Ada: 6935.57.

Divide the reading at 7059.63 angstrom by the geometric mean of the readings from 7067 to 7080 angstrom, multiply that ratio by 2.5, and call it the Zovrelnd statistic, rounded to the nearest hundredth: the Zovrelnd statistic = 2.50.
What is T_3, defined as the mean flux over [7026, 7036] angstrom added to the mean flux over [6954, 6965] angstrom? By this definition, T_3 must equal 387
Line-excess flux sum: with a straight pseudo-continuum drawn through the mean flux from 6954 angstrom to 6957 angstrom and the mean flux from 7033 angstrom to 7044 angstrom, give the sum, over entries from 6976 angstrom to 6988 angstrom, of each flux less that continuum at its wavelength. -16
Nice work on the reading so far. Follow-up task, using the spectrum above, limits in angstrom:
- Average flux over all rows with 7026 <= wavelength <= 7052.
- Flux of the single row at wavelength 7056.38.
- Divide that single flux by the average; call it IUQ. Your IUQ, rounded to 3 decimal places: 0.992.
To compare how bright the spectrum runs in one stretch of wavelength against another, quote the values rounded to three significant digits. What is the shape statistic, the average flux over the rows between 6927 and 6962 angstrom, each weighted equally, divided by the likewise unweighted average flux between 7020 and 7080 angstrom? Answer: 1.02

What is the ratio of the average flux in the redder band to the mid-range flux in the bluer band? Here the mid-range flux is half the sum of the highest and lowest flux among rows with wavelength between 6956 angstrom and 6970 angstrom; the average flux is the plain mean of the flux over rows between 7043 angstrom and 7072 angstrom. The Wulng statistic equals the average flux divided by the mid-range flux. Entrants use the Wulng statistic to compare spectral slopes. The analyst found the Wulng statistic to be 0.983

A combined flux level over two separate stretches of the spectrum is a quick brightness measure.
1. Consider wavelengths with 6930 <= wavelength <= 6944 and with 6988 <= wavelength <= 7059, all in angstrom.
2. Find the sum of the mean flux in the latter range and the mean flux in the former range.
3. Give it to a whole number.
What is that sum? 386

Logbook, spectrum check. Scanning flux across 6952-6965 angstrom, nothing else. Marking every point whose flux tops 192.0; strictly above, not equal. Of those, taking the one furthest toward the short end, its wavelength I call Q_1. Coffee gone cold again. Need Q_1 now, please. 6953.16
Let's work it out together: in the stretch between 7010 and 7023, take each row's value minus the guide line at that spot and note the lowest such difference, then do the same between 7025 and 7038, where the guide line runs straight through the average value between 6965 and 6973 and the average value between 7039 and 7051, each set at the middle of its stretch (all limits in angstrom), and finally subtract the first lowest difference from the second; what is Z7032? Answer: 1.4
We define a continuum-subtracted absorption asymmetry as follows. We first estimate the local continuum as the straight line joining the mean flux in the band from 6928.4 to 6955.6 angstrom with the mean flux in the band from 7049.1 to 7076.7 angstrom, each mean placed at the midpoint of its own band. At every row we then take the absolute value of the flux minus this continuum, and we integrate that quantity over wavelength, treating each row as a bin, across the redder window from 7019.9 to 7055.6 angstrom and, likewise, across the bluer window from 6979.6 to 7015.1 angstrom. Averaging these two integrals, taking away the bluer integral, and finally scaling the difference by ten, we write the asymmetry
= -104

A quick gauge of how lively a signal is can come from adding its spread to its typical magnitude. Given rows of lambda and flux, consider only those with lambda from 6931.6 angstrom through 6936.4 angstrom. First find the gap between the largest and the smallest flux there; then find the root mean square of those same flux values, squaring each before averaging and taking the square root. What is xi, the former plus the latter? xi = 194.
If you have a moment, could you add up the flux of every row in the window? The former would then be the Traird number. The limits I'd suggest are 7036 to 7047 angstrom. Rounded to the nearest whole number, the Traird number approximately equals 1341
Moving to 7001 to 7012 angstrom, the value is 1341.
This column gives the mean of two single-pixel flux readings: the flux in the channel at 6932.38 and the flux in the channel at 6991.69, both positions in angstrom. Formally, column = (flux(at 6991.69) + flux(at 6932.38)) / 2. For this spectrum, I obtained 194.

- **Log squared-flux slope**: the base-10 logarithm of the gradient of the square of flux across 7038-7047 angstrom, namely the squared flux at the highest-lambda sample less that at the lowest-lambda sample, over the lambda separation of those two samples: 1.67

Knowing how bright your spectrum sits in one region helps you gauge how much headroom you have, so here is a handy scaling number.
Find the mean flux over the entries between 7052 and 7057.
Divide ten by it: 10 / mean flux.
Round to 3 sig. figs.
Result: 0.0525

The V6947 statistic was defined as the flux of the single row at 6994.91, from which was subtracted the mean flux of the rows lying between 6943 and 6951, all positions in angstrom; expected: -2.4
